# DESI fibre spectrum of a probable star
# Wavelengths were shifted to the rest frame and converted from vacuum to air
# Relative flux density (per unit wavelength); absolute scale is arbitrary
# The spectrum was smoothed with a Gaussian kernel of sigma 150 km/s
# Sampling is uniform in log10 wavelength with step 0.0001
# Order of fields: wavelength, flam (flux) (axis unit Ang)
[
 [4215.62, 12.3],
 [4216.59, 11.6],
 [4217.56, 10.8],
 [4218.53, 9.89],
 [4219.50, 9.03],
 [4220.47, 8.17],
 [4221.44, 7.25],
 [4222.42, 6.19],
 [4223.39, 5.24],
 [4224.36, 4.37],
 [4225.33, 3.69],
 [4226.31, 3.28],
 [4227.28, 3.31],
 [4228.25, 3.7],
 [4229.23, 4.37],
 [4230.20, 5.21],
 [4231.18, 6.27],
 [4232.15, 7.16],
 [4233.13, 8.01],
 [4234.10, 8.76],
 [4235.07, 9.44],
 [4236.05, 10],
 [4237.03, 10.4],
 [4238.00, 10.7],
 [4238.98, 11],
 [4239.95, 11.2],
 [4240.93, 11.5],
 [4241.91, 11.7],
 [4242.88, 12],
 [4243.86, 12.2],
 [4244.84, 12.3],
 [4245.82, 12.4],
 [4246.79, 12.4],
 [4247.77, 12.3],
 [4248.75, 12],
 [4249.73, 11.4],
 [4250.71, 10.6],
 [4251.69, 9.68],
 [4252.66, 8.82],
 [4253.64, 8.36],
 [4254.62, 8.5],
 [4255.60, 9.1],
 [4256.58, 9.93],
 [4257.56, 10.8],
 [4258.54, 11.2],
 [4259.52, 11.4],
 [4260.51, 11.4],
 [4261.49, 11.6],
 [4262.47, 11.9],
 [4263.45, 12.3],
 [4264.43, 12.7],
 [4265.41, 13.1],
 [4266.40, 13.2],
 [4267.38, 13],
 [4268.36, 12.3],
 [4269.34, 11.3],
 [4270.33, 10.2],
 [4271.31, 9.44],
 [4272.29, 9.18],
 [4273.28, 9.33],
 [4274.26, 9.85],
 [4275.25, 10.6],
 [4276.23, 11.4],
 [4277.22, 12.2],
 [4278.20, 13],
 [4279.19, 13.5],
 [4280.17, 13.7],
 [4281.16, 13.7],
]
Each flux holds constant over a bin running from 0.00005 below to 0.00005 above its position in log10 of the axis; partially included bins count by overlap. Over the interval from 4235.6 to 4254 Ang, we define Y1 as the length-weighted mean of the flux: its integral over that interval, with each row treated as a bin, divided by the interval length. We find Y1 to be 11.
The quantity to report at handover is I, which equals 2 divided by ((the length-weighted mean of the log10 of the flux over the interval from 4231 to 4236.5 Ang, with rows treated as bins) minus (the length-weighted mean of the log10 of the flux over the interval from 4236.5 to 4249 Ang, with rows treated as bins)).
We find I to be -13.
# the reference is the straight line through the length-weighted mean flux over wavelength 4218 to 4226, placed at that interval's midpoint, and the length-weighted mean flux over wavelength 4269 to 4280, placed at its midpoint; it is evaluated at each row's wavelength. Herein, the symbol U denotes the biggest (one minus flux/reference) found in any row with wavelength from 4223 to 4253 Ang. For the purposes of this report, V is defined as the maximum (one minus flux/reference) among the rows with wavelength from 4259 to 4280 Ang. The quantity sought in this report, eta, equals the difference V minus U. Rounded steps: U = 0.5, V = 0.15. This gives -0.38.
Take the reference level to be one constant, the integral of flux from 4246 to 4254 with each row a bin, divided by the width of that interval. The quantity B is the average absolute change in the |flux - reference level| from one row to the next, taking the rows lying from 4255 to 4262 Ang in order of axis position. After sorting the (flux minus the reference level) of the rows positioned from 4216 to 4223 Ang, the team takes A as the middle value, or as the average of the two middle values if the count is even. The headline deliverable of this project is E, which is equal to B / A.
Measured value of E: -0.23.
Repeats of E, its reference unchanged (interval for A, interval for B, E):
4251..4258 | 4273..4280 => -0.37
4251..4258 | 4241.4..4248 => -0.08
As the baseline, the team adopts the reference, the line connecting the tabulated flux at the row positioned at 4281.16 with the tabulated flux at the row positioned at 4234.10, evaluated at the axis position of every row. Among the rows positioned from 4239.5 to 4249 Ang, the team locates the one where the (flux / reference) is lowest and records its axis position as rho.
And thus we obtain 4248.75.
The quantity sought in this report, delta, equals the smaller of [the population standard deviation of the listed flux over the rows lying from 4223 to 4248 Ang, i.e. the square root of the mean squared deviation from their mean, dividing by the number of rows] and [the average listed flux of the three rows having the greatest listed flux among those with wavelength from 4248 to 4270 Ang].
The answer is 3.4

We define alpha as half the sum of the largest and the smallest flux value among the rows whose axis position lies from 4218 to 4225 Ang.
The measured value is 7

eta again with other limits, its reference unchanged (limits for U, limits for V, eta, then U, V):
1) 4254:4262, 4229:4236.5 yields 0.31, 0.1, 0.40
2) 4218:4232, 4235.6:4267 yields -0.44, 0.5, 0.10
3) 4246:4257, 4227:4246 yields 0.44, 0.1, 0.53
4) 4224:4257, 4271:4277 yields -0.38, 0.5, 0.15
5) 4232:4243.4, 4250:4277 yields 0.10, 0.0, 0.15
